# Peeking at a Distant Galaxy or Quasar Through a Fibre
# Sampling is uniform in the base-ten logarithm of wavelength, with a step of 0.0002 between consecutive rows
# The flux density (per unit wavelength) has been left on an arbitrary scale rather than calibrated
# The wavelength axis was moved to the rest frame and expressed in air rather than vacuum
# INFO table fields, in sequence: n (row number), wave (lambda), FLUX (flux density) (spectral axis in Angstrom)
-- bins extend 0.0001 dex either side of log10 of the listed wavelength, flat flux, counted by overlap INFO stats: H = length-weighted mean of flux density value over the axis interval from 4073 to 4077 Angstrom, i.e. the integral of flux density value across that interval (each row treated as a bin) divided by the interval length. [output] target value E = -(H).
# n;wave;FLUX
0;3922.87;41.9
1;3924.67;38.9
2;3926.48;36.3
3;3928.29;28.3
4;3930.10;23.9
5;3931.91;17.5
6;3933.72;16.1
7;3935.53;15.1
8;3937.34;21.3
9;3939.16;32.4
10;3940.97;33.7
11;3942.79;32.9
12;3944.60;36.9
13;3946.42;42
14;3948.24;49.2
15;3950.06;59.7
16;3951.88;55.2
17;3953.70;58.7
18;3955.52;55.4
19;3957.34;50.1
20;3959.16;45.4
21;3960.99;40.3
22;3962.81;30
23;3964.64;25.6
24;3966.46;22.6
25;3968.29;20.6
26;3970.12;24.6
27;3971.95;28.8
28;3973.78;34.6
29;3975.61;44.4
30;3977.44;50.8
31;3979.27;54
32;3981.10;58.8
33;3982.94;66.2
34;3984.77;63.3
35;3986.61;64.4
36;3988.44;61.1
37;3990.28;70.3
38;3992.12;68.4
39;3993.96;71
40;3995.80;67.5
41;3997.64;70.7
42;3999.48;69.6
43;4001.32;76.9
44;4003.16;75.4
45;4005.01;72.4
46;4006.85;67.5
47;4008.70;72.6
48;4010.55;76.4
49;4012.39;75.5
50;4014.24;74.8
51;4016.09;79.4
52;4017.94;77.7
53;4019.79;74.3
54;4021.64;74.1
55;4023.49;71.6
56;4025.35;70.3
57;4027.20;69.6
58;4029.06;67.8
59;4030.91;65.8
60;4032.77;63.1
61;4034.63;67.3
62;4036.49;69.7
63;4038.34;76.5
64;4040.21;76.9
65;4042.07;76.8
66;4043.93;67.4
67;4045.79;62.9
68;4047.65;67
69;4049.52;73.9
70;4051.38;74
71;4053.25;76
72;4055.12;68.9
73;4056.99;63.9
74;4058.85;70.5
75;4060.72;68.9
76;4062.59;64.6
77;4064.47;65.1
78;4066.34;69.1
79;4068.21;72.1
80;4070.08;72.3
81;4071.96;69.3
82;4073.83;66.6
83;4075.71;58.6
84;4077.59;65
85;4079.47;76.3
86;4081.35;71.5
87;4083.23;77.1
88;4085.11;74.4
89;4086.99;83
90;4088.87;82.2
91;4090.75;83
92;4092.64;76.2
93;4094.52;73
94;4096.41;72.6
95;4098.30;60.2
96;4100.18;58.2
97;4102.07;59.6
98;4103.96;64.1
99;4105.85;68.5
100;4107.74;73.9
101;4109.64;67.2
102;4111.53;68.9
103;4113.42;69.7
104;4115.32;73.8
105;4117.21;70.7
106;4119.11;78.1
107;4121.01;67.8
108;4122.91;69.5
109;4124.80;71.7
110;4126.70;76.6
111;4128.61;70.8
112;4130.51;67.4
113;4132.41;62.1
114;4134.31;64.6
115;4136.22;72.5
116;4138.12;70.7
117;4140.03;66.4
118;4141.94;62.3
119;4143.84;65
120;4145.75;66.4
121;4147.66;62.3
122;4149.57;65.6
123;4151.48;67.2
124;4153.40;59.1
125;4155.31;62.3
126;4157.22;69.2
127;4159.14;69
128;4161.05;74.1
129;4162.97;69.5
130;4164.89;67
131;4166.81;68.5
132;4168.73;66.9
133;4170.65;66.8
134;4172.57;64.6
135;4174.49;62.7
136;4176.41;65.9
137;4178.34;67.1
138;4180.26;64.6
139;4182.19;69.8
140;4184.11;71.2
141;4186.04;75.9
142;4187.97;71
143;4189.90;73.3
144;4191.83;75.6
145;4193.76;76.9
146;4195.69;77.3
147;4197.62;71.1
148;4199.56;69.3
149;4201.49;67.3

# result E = -63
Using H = 63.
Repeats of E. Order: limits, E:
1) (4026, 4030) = -69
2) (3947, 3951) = -53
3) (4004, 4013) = -73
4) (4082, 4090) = -79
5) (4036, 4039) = -74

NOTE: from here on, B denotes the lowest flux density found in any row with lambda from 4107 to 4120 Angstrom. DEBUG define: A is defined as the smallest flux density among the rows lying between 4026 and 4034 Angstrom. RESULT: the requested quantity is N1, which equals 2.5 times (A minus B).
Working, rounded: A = 63.1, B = 67.2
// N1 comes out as -10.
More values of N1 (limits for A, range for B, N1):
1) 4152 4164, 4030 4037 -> -10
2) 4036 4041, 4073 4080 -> 28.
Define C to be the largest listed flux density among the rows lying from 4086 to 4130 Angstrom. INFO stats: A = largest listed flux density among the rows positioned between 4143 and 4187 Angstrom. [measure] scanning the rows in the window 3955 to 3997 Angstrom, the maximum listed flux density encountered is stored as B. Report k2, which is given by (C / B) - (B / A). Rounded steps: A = 75.9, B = 71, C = 83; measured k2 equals 0.2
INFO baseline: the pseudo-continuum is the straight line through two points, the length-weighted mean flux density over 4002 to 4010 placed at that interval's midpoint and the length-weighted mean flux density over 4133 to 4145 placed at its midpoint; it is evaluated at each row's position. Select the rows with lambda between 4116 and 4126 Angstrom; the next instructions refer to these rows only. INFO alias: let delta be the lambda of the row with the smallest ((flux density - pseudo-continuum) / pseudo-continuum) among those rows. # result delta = 4121.01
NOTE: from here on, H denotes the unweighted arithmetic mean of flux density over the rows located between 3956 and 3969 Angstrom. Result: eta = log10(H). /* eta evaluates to 1.53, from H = 34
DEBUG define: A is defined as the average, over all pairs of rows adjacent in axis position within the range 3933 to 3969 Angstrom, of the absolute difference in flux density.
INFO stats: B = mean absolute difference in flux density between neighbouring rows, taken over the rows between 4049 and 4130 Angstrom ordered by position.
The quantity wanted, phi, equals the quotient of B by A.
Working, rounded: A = 4.9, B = 4.25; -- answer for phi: 0.86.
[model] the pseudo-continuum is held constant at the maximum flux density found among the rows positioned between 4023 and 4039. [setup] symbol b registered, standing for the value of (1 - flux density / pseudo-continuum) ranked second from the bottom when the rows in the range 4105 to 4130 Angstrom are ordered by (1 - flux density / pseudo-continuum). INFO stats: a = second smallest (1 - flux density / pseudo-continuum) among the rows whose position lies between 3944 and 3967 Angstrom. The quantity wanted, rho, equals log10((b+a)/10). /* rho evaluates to -1.64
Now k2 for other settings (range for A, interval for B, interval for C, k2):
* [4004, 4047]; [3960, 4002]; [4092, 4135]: 0.0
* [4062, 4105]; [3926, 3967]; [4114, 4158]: 0.6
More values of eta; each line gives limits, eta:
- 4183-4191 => 1.86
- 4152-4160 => 1.81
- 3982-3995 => 1.82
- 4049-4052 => 1.87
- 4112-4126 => 1.85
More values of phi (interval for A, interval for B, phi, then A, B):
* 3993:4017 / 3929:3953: 1.50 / 3.3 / 4.96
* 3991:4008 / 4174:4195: 0.86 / 3.4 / 2.90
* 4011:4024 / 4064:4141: 2.02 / 2.2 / 4.41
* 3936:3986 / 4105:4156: 0.80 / 5.2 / 4.15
